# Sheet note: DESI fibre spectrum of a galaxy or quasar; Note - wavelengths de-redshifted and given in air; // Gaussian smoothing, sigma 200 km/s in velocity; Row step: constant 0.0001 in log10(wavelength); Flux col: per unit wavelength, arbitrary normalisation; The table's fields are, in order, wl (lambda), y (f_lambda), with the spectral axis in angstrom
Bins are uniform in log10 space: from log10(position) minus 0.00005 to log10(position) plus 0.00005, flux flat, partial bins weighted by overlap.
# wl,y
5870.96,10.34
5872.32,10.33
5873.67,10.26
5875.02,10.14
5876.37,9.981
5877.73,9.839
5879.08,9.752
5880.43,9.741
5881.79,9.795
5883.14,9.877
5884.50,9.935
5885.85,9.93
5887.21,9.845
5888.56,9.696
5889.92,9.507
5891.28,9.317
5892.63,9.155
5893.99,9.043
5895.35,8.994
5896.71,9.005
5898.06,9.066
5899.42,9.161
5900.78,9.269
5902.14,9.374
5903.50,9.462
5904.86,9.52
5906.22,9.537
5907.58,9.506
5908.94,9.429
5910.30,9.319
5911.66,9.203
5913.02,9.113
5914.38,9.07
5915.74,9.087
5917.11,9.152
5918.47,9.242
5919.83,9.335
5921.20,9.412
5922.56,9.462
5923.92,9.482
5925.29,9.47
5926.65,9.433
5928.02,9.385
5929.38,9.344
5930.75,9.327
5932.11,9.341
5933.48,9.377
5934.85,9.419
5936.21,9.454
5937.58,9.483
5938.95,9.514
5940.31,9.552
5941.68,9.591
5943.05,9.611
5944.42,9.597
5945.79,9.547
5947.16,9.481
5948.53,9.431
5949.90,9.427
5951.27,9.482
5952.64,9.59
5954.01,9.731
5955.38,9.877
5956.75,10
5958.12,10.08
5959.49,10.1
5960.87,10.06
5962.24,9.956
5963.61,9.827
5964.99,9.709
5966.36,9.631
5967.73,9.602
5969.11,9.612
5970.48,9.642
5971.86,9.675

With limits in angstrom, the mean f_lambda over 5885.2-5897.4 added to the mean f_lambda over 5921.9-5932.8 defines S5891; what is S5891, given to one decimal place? 18.8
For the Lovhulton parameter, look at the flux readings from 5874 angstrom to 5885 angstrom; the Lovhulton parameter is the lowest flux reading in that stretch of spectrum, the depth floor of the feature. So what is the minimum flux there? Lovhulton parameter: 9.741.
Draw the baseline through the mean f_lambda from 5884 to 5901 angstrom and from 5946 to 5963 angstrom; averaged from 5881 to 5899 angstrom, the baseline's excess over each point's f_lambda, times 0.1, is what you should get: -0.011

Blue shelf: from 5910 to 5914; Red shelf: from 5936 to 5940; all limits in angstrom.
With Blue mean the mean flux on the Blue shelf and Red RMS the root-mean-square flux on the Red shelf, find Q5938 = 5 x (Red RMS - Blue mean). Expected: 1.4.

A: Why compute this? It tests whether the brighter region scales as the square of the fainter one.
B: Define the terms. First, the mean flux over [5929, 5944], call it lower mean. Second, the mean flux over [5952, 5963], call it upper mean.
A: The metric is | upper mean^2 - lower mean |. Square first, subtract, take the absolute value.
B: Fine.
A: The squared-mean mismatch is 89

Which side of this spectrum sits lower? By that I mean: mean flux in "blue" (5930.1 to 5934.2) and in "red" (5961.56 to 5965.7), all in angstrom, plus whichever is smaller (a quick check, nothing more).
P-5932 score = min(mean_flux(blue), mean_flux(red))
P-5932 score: 9.35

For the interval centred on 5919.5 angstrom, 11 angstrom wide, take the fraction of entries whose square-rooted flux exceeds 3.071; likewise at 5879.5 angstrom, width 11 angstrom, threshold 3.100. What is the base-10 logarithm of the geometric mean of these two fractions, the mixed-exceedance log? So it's -0.30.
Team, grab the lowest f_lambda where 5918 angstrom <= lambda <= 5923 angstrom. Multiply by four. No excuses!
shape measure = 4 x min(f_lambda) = 37.0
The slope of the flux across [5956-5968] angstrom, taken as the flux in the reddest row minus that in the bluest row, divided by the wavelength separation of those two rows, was -0.036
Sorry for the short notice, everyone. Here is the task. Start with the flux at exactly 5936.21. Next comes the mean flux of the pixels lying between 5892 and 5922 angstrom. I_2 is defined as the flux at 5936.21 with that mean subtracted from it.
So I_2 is 0.21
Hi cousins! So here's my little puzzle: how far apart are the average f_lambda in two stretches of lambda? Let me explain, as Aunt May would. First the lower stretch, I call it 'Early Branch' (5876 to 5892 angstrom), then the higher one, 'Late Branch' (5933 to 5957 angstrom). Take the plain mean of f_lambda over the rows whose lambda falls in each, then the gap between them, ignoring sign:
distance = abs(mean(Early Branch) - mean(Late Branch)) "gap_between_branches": 0.20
